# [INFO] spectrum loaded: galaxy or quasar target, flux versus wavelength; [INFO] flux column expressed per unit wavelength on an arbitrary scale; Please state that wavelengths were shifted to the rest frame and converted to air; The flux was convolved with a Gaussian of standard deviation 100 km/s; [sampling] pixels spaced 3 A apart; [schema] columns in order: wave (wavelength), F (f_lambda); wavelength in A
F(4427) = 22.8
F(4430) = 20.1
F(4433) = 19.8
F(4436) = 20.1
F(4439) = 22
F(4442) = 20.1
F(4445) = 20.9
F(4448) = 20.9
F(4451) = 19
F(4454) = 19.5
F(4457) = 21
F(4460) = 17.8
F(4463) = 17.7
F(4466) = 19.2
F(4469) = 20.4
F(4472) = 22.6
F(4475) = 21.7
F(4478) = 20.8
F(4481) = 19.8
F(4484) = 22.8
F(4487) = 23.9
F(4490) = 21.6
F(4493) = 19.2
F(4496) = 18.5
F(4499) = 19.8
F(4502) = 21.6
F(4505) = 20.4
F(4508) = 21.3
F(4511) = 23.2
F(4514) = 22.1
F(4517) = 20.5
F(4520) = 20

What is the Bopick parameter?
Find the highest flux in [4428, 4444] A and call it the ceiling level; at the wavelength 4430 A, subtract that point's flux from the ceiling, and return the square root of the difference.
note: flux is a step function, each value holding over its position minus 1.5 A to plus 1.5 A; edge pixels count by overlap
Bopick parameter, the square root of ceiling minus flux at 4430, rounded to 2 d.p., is 1.38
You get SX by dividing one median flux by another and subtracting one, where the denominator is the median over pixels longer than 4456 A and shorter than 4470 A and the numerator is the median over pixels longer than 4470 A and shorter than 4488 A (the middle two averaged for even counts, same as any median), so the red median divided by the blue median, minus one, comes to 0.15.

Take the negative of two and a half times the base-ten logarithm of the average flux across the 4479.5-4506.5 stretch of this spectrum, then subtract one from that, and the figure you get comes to -4.30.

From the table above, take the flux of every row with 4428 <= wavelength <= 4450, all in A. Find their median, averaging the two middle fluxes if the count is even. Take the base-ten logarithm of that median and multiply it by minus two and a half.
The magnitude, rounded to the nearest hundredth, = -3.26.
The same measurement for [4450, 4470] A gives -3.21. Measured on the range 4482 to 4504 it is -3.34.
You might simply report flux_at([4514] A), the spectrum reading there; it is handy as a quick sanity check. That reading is 22.1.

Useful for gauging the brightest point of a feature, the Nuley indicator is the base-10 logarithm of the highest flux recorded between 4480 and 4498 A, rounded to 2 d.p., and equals 1.38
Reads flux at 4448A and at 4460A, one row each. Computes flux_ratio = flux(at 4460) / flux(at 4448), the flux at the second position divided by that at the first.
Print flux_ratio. 0.85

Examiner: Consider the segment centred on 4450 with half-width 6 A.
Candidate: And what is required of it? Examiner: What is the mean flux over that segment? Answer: 20.1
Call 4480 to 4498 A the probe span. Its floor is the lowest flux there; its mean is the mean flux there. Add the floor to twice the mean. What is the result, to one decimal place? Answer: 60.4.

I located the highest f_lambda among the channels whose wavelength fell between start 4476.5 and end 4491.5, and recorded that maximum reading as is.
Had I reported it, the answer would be 23.9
